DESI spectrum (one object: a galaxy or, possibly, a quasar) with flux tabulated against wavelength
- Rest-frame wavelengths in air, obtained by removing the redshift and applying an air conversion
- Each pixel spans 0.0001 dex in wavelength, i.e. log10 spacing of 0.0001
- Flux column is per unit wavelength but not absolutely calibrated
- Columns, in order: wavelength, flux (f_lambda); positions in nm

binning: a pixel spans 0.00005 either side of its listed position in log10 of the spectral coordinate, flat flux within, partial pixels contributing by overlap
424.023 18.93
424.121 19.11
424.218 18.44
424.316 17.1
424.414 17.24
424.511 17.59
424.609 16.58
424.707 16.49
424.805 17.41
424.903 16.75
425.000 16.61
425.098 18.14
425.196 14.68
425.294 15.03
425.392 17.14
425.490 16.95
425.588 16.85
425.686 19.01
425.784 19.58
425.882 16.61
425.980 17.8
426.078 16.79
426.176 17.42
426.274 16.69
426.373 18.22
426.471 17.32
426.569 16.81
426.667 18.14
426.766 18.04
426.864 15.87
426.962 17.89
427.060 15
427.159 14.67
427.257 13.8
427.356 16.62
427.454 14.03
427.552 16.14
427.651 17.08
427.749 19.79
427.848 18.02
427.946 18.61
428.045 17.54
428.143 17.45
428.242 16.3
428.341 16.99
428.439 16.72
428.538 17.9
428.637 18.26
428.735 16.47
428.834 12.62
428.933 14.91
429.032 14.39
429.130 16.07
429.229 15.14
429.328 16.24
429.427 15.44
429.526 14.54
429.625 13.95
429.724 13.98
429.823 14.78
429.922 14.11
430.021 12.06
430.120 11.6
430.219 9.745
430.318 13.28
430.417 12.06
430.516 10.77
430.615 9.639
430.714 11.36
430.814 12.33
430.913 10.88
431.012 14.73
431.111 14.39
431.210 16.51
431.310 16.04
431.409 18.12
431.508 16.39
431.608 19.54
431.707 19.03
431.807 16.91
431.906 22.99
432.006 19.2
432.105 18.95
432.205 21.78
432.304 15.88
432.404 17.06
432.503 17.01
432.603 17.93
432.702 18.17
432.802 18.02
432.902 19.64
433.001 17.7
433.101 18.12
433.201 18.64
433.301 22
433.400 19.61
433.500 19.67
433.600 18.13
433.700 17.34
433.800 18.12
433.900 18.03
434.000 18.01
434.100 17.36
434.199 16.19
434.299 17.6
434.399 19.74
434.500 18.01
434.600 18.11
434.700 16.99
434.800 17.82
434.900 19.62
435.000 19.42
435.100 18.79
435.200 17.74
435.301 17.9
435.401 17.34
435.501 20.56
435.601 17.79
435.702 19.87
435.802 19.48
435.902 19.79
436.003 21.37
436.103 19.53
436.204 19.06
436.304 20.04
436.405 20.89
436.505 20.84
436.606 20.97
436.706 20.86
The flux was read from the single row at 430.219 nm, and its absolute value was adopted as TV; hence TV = 9.7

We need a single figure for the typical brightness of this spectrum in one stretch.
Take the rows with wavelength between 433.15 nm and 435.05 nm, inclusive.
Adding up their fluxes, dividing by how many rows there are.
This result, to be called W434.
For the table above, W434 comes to 18.4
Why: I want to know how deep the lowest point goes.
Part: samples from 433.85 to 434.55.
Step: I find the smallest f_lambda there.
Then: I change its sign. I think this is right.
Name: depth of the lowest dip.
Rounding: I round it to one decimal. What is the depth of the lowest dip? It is -16.2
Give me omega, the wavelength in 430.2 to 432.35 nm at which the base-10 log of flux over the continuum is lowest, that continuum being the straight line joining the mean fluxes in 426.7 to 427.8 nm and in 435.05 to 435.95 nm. 430.615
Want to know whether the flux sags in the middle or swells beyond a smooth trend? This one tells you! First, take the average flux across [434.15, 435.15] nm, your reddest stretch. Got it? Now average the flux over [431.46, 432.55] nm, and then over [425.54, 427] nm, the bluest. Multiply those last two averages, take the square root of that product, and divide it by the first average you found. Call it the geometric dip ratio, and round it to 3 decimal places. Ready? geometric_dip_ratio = 0.991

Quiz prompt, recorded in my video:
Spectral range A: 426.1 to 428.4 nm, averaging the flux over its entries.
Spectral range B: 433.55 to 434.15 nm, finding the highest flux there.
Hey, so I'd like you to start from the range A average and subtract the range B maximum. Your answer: -1.2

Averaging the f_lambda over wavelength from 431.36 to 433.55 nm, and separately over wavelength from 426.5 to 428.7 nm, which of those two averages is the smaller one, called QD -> 16.9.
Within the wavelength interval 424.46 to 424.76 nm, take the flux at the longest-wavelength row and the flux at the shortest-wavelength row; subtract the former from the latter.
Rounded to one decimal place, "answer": 1.1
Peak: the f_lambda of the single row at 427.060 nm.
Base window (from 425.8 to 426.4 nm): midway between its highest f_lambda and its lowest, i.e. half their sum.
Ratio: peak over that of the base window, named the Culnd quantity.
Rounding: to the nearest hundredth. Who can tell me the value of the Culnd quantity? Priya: 0.86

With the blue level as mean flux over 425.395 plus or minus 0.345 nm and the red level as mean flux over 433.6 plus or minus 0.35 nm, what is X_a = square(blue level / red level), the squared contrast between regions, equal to 0.79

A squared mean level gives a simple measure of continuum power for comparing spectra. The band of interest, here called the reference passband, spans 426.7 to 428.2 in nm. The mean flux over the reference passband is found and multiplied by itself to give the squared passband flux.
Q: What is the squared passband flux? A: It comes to 279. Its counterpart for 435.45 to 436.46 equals 394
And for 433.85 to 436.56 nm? 354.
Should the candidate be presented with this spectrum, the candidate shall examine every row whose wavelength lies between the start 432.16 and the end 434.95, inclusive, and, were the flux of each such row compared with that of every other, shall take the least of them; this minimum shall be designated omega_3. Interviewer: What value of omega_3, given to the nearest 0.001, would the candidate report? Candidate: 15.880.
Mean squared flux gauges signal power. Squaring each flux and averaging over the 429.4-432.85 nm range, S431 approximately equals 248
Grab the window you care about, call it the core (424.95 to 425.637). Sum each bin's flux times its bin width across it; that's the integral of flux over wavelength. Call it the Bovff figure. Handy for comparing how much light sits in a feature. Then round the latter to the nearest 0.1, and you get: 11.3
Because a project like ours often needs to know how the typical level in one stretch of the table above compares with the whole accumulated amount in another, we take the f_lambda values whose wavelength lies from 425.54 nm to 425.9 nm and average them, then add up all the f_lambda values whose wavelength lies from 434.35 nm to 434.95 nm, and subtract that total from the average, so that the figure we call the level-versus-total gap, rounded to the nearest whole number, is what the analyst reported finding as -92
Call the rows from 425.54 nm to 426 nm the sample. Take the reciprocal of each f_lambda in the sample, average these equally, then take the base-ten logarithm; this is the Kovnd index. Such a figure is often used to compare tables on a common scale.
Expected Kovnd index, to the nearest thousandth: -1.253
